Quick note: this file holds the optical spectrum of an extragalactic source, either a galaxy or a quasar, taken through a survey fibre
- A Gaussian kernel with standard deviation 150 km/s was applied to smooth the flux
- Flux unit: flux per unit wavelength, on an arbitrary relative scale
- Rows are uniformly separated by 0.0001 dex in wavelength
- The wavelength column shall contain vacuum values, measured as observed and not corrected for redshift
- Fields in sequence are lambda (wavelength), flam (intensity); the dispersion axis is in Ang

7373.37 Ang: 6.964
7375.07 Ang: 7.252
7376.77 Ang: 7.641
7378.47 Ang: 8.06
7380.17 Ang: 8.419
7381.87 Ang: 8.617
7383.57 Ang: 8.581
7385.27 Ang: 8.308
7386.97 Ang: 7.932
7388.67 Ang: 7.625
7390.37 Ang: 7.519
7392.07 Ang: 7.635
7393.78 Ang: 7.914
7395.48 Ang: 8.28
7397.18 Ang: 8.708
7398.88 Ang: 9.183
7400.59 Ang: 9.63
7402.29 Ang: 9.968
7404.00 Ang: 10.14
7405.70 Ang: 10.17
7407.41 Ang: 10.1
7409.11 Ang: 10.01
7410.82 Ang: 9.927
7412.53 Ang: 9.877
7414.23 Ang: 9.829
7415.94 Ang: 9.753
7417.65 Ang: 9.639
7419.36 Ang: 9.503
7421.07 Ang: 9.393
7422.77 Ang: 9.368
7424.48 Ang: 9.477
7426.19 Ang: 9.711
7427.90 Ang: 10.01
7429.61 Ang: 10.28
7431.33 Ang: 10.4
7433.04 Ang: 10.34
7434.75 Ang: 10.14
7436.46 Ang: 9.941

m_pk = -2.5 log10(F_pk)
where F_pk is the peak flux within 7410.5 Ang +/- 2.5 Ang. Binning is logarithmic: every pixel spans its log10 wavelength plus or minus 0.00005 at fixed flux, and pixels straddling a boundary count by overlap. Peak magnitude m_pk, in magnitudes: -2.50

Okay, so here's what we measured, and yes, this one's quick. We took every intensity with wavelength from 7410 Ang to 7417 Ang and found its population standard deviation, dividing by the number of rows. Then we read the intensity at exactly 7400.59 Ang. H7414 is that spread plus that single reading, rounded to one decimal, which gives 9.7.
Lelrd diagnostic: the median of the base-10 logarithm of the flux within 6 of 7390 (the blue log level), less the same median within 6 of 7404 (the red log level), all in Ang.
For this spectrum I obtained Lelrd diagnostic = -0.102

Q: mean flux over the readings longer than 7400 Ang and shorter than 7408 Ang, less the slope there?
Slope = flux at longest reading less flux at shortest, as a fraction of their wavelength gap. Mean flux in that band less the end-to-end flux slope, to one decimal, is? 9.9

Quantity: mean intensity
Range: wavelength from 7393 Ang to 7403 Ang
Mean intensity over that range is 8.95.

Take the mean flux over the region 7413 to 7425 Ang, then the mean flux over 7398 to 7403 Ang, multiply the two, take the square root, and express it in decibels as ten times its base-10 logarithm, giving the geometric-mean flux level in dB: 9.81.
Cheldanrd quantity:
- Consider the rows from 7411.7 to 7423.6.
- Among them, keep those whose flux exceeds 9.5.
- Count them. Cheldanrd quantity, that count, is 5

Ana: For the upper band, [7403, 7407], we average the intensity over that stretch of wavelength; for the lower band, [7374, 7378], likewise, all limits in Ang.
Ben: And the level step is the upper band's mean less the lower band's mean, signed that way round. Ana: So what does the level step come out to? 2.7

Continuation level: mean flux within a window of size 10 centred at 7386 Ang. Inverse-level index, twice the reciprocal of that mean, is 0.247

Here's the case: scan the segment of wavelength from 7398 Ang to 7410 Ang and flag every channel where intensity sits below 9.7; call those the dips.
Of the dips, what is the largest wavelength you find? 7400.59 Ang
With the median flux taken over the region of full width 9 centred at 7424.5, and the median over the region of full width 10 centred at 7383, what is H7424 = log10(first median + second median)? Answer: 1.25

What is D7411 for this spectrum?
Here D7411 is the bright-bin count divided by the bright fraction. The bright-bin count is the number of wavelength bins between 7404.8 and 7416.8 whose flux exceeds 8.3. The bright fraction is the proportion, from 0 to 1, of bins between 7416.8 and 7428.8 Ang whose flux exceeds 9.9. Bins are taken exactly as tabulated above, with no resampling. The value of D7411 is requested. 49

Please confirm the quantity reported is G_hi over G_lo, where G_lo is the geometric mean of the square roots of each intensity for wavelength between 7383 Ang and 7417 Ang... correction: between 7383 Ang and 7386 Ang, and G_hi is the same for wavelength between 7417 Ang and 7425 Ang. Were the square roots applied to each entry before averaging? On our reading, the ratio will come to 1.06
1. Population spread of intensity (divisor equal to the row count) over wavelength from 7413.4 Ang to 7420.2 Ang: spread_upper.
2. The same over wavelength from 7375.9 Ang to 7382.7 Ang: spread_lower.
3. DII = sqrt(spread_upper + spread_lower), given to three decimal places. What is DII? 0.703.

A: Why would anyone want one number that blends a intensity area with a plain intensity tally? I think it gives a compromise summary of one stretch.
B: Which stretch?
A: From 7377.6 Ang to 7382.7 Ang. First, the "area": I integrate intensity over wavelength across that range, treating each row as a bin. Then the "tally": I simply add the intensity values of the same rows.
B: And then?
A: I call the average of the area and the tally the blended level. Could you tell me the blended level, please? 34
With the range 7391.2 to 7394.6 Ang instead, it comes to 21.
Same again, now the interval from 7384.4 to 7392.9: 53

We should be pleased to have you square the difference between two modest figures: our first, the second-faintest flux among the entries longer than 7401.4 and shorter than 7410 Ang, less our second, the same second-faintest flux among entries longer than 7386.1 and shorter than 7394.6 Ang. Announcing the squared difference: 5.7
